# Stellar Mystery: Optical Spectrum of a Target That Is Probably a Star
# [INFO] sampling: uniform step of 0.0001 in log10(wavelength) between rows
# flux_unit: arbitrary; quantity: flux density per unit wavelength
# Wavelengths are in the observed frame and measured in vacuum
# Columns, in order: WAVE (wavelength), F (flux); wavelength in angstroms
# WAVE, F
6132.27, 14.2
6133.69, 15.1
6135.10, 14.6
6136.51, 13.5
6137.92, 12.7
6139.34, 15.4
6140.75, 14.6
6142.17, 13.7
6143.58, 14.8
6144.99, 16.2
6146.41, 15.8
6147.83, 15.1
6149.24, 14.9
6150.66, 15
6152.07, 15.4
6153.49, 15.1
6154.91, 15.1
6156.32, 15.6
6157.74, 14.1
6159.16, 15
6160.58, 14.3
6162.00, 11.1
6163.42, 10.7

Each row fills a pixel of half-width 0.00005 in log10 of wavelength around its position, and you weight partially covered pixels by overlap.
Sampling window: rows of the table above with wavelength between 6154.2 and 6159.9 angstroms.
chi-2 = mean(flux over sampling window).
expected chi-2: 14.9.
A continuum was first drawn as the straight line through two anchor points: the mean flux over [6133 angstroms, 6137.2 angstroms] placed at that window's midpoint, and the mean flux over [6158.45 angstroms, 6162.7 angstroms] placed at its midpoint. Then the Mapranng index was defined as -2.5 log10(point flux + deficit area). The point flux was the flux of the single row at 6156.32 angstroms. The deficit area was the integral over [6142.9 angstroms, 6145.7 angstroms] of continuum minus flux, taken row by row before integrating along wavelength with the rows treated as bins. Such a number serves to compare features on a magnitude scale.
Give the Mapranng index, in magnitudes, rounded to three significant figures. -2.66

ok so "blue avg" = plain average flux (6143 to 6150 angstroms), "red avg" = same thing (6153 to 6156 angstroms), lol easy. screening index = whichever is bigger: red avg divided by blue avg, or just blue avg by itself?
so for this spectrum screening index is 15.4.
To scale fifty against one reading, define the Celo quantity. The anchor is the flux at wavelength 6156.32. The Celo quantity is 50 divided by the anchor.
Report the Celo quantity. 3.21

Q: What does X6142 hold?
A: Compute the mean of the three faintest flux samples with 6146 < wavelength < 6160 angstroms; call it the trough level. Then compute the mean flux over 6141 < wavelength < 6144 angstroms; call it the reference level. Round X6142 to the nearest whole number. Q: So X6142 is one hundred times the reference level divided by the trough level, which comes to 97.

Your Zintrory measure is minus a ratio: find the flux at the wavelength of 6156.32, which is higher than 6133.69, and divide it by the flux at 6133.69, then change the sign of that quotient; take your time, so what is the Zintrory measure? -1.03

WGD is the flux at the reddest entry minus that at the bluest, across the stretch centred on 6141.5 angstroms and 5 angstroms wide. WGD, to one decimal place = -0.6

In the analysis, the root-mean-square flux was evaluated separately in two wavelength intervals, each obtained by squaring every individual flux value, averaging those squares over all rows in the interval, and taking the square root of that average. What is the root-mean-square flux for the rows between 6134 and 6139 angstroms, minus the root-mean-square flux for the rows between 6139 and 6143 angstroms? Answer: -1.0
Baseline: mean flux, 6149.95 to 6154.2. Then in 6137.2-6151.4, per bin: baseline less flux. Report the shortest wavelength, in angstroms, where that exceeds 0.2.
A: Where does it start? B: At 6137.92 angstroms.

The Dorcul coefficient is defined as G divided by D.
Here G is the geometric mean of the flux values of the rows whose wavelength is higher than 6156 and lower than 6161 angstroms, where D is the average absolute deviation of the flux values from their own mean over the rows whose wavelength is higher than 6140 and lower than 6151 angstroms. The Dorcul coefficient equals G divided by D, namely 28.6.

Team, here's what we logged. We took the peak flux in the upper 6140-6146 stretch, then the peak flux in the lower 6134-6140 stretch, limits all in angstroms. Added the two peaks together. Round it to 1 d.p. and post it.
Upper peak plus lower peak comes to 31.6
